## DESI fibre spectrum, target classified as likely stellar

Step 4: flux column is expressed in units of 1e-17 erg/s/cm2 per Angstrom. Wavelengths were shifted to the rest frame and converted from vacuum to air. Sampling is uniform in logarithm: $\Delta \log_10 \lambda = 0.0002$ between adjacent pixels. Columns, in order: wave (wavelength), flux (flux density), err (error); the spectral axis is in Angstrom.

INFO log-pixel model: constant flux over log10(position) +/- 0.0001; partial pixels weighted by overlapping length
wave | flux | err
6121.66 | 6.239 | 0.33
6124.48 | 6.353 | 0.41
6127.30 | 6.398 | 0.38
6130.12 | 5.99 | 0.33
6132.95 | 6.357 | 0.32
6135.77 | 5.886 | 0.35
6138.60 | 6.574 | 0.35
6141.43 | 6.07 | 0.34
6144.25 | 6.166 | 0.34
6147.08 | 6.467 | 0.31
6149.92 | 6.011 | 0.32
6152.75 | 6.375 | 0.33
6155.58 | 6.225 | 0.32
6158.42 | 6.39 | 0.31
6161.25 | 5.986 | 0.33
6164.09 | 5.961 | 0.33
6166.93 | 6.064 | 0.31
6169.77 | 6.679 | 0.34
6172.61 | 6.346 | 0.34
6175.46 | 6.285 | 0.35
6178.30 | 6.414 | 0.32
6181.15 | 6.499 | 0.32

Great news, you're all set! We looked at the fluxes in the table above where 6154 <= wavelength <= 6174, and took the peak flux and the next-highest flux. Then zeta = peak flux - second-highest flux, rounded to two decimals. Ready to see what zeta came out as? 0.29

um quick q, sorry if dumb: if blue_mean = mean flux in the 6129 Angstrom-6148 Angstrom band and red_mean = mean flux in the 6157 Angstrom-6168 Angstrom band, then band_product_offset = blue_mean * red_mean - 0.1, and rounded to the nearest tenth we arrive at 37.8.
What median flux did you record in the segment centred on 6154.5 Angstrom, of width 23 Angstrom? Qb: 6.20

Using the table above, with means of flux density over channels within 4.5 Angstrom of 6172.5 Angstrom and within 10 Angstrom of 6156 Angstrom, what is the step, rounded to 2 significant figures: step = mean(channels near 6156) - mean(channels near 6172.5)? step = -0.23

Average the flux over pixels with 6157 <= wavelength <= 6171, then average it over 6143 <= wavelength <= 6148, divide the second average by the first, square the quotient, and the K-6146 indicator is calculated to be 1.03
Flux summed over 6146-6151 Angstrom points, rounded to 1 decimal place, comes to 12.5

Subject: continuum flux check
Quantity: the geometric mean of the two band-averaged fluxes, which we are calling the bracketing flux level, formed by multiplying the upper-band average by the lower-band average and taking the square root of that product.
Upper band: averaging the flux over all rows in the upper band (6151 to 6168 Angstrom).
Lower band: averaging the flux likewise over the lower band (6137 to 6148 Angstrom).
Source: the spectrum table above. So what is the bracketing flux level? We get 6.24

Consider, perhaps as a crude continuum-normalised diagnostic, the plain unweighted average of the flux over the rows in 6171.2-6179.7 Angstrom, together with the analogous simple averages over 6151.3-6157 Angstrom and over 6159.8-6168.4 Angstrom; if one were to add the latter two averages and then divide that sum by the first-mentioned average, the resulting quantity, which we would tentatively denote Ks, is 1.94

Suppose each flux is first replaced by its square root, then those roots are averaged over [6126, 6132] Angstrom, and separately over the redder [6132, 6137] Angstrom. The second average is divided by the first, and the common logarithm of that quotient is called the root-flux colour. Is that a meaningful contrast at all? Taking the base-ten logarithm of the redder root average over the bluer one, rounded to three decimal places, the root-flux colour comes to -0.003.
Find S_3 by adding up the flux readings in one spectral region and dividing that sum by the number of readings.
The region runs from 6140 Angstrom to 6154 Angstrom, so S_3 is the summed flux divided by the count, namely 6.22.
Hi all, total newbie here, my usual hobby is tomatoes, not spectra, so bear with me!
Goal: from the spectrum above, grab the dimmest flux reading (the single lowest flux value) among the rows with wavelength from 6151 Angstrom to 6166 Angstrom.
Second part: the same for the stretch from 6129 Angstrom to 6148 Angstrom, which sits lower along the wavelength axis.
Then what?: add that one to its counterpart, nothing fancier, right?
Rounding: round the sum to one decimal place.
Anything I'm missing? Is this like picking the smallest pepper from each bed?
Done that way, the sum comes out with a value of 11.8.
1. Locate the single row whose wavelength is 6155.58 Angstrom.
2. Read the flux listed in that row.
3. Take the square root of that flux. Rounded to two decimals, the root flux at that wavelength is 2.49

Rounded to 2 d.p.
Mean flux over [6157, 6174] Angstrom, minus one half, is 5.74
